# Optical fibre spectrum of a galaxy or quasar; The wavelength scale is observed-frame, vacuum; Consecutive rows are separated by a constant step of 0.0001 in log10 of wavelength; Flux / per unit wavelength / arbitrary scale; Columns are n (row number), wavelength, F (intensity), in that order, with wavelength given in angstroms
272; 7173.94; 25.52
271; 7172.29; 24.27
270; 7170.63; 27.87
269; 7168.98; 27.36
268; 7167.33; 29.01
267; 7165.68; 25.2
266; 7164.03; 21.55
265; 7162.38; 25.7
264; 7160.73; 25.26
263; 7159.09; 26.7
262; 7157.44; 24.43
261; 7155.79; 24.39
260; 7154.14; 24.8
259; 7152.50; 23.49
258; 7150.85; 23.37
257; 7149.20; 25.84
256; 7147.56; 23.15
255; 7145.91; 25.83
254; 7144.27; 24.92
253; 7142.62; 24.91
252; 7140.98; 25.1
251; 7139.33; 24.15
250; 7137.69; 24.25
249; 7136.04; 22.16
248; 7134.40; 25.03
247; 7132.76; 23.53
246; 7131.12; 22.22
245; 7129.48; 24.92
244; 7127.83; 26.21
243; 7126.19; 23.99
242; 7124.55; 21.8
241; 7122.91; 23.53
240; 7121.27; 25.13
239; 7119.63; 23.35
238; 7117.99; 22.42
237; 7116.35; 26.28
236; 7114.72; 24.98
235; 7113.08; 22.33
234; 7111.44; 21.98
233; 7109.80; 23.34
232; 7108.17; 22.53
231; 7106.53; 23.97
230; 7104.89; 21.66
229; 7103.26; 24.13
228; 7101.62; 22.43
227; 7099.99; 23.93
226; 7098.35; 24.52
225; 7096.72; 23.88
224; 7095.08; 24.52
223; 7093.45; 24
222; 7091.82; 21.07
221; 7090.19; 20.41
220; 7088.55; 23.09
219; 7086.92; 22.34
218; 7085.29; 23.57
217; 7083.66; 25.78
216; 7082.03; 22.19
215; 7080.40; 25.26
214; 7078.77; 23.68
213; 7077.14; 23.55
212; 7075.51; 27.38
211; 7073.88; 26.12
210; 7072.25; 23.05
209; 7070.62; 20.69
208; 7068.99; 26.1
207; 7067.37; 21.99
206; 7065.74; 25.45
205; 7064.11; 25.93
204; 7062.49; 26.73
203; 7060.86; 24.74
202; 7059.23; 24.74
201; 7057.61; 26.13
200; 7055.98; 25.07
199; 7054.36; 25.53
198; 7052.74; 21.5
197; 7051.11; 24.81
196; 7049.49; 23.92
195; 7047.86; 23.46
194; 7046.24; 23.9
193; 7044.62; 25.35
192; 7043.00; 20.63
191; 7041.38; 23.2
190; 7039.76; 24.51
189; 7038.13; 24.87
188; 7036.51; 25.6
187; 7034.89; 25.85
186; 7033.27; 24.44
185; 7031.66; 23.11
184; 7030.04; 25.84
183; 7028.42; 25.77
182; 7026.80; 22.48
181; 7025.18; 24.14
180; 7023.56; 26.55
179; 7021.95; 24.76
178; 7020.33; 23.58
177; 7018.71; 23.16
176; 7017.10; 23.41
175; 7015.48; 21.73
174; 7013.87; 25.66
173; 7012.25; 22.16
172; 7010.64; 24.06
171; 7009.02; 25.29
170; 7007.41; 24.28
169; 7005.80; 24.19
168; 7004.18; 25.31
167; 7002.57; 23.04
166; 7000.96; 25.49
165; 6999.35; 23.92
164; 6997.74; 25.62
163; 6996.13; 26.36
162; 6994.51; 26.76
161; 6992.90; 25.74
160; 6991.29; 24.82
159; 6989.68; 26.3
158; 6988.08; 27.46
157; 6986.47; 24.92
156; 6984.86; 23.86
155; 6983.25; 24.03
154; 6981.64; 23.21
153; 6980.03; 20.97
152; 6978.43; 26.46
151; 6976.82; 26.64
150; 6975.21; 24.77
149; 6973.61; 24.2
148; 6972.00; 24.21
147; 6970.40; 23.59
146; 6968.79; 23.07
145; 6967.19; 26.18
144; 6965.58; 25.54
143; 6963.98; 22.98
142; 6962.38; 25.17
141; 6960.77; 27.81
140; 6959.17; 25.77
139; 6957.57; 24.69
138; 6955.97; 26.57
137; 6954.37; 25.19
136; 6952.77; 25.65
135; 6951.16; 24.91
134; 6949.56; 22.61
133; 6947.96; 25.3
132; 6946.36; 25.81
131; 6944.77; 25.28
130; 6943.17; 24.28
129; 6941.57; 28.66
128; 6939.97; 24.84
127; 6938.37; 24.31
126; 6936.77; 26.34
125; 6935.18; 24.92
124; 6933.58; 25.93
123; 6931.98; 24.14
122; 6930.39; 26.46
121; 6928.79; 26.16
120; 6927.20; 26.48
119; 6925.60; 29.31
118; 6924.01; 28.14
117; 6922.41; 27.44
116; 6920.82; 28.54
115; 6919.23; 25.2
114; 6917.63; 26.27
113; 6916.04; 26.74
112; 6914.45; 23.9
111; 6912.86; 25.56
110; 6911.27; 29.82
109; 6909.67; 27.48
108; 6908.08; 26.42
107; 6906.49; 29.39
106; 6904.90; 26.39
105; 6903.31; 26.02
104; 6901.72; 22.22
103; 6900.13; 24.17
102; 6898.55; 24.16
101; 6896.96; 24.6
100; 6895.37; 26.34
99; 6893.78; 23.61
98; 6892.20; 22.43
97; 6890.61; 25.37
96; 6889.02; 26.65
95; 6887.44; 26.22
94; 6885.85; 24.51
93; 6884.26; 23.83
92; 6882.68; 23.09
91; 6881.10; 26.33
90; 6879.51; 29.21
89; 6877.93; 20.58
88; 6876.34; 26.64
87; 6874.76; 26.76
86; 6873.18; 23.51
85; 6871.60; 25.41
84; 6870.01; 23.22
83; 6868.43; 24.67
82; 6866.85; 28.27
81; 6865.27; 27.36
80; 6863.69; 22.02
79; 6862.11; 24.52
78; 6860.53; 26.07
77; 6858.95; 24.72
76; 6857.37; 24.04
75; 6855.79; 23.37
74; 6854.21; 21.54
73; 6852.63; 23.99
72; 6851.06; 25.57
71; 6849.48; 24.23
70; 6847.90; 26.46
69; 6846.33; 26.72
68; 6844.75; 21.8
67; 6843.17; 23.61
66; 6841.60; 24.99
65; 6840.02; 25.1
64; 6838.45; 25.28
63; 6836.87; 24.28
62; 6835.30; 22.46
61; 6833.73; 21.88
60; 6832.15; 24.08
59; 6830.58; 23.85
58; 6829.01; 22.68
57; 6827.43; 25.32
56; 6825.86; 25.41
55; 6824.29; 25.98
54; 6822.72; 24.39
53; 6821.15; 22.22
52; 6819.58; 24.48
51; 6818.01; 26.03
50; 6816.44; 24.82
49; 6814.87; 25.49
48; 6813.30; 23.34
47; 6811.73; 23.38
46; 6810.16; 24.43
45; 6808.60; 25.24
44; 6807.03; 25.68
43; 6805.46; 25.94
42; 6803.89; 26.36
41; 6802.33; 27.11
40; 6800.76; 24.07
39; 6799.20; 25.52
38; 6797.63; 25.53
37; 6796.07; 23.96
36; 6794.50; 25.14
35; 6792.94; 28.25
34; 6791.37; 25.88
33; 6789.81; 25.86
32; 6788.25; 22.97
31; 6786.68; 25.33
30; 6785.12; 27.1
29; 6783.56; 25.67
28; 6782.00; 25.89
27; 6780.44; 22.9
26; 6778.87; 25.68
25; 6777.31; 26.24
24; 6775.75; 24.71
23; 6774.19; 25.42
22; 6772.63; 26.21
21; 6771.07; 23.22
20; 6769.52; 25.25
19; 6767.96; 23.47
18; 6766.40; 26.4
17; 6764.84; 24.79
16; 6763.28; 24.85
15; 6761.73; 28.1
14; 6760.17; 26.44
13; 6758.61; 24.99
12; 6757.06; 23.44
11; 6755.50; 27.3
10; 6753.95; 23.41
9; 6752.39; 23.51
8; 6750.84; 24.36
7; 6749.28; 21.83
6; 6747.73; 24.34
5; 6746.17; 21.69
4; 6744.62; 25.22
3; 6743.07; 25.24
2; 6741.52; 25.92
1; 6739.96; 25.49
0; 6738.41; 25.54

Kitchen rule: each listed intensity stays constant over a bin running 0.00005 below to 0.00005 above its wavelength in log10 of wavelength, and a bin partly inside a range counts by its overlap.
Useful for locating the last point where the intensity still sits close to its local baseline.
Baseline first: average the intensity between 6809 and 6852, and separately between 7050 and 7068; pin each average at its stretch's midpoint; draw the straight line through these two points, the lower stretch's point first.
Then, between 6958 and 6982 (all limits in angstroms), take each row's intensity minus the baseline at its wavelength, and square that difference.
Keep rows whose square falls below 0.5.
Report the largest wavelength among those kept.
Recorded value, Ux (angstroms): 6975.21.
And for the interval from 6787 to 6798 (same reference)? 6796.07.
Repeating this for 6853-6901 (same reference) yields 6900.13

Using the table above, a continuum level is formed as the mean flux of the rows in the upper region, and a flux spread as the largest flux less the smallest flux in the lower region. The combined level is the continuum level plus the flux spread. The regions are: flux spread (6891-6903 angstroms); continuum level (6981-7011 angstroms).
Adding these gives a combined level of 29.1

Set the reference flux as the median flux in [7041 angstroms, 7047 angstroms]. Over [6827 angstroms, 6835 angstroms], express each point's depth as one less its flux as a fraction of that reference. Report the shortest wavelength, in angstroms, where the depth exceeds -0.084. 6827.43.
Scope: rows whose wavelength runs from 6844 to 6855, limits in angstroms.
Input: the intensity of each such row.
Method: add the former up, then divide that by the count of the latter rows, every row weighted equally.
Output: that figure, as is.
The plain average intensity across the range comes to 24.3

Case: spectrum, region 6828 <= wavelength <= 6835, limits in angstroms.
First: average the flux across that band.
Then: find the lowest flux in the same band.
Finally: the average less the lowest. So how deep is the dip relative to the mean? 1.2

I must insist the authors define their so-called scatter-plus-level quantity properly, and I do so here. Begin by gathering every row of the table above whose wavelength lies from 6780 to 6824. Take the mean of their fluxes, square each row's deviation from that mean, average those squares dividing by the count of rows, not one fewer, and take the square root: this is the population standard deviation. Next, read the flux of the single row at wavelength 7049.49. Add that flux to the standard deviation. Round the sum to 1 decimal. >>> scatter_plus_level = 25.3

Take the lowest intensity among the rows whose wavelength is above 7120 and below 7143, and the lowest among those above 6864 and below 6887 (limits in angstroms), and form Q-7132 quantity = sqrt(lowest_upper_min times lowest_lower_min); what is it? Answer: 21.2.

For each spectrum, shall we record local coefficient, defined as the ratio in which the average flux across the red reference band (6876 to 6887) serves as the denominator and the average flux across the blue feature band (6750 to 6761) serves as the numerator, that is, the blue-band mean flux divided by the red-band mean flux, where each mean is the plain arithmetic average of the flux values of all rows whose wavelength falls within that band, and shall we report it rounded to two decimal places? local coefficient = 1.00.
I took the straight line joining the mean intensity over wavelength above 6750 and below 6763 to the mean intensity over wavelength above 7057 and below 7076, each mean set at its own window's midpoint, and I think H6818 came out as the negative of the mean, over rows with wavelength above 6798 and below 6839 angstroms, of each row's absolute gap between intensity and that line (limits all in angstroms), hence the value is -1.12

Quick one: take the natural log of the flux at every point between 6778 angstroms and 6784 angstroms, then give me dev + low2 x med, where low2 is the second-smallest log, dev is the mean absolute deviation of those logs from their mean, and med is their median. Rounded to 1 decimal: 10.6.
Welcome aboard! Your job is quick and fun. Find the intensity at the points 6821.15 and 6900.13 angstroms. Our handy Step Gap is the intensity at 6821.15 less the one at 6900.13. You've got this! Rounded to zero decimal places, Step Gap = -2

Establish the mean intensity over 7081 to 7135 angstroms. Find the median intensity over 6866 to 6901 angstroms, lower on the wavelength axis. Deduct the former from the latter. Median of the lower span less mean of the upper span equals 1.1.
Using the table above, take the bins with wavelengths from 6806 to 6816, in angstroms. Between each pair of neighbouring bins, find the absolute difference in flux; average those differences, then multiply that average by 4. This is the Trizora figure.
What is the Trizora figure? 3.6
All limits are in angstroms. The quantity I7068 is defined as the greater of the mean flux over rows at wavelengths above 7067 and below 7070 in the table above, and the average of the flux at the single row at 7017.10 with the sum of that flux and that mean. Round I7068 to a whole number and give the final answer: 35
